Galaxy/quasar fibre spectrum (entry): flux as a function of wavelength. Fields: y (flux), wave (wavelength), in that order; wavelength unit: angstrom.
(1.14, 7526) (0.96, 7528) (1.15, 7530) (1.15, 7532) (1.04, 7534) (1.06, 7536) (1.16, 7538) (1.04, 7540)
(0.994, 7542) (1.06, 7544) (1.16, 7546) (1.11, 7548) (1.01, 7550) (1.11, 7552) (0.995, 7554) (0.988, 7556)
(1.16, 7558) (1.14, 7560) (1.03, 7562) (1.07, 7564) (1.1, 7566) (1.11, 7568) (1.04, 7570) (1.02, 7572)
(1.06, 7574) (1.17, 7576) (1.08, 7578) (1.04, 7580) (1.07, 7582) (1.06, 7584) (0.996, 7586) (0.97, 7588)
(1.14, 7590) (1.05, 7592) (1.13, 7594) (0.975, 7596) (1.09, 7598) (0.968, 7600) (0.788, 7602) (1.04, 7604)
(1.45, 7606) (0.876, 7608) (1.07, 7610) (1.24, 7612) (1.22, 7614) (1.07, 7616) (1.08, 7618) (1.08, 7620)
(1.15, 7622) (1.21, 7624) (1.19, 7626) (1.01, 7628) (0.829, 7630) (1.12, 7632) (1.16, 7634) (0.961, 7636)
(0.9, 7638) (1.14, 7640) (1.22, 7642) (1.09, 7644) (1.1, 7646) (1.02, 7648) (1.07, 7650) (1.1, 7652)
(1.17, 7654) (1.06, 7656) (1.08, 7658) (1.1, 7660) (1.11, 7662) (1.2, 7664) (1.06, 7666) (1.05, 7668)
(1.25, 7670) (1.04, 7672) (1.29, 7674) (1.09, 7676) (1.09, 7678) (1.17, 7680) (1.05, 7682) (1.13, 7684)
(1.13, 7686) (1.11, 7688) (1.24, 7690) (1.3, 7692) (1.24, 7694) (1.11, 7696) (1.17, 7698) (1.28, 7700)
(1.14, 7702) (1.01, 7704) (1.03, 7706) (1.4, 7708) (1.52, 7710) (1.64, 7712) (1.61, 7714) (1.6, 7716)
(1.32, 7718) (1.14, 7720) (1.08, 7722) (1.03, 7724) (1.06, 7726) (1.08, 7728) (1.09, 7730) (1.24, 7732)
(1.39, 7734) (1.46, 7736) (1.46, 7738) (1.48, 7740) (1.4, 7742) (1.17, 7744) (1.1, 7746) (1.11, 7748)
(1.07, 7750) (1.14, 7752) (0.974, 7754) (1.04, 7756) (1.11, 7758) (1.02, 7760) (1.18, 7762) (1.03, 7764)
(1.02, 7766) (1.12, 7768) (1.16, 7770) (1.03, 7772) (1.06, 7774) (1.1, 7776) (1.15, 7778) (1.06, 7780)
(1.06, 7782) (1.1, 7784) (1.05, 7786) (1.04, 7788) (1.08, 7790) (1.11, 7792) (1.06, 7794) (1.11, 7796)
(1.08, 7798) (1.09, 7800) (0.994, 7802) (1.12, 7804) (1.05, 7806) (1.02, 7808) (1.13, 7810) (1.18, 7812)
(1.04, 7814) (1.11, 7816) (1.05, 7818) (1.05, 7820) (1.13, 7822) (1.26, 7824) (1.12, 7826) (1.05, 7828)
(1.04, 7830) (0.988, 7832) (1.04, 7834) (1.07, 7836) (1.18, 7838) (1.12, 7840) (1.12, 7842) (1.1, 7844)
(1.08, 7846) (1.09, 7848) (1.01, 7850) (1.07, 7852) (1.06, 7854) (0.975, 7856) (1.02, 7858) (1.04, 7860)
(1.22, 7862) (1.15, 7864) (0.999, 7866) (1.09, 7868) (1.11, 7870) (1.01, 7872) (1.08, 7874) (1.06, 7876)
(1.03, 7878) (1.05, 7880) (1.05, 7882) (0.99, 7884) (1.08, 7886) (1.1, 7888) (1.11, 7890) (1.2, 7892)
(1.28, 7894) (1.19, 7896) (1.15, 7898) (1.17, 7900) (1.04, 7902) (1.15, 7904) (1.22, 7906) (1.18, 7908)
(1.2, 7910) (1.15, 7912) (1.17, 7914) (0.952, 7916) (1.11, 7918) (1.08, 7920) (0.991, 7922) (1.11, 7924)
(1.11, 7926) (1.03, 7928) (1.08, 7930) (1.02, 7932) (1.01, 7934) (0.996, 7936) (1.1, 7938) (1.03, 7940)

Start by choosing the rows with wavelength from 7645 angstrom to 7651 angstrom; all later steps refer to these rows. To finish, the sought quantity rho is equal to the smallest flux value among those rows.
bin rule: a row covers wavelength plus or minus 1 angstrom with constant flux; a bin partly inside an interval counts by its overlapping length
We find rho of 1.02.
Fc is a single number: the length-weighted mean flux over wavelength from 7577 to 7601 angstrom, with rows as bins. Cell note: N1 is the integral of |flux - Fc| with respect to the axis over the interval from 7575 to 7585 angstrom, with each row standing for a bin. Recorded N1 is 0.40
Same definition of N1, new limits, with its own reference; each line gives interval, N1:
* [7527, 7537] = 0.63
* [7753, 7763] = 0.61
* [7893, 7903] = 1.22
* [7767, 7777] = 0.54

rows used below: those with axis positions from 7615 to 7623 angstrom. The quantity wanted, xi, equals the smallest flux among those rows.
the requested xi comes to 1.07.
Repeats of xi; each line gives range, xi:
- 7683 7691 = 1.11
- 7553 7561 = 0.988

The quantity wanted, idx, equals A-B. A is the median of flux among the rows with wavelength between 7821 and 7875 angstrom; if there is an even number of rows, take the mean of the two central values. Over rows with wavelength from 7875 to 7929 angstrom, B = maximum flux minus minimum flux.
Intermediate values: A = 1.08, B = 0.33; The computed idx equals 0.75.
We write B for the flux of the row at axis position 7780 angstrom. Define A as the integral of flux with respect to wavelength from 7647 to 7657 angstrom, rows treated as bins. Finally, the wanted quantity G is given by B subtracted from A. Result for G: 10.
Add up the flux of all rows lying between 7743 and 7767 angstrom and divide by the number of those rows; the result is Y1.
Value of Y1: 1.08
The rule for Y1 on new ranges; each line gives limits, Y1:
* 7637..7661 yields 1.09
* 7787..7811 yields 1.07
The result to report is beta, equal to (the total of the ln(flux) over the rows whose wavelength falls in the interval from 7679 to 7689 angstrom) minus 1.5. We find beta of -0.9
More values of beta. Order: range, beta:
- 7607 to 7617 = -1.1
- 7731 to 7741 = 0.2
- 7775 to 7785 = -1.1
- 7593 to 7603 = -1.6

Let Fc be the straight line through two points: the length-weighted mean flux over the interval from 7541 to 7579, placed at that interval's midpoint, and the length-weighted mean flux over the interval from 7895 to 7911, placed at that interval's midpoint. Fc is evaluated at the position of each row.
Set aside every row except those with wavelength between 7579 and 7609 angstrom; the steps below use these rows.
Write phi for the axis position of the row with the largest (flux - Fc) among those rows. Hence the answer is 7606 angstrom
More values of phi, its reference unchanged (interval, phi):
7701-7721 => 7712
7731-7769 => 7740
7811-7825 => 7824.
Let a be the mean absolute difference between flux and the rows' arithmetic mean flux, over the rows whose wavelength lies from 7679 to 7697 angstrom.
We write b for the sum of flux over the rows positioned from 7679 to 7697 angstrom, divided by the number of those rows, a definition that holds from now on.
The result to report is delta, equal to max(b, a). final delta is 1.16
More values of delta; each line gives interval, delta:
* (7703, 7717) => 1.40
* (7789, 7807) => 1.08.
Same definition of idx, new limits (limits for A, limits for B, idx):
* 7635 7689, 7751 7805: 0.89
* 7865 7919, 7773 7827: 0.84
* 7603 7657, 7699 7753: 0.46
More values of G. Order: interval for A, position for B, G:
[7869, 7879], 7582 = 10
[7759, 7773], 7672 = 14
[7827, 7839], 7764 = 12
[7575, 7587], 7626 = 12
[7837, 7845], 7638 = 8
